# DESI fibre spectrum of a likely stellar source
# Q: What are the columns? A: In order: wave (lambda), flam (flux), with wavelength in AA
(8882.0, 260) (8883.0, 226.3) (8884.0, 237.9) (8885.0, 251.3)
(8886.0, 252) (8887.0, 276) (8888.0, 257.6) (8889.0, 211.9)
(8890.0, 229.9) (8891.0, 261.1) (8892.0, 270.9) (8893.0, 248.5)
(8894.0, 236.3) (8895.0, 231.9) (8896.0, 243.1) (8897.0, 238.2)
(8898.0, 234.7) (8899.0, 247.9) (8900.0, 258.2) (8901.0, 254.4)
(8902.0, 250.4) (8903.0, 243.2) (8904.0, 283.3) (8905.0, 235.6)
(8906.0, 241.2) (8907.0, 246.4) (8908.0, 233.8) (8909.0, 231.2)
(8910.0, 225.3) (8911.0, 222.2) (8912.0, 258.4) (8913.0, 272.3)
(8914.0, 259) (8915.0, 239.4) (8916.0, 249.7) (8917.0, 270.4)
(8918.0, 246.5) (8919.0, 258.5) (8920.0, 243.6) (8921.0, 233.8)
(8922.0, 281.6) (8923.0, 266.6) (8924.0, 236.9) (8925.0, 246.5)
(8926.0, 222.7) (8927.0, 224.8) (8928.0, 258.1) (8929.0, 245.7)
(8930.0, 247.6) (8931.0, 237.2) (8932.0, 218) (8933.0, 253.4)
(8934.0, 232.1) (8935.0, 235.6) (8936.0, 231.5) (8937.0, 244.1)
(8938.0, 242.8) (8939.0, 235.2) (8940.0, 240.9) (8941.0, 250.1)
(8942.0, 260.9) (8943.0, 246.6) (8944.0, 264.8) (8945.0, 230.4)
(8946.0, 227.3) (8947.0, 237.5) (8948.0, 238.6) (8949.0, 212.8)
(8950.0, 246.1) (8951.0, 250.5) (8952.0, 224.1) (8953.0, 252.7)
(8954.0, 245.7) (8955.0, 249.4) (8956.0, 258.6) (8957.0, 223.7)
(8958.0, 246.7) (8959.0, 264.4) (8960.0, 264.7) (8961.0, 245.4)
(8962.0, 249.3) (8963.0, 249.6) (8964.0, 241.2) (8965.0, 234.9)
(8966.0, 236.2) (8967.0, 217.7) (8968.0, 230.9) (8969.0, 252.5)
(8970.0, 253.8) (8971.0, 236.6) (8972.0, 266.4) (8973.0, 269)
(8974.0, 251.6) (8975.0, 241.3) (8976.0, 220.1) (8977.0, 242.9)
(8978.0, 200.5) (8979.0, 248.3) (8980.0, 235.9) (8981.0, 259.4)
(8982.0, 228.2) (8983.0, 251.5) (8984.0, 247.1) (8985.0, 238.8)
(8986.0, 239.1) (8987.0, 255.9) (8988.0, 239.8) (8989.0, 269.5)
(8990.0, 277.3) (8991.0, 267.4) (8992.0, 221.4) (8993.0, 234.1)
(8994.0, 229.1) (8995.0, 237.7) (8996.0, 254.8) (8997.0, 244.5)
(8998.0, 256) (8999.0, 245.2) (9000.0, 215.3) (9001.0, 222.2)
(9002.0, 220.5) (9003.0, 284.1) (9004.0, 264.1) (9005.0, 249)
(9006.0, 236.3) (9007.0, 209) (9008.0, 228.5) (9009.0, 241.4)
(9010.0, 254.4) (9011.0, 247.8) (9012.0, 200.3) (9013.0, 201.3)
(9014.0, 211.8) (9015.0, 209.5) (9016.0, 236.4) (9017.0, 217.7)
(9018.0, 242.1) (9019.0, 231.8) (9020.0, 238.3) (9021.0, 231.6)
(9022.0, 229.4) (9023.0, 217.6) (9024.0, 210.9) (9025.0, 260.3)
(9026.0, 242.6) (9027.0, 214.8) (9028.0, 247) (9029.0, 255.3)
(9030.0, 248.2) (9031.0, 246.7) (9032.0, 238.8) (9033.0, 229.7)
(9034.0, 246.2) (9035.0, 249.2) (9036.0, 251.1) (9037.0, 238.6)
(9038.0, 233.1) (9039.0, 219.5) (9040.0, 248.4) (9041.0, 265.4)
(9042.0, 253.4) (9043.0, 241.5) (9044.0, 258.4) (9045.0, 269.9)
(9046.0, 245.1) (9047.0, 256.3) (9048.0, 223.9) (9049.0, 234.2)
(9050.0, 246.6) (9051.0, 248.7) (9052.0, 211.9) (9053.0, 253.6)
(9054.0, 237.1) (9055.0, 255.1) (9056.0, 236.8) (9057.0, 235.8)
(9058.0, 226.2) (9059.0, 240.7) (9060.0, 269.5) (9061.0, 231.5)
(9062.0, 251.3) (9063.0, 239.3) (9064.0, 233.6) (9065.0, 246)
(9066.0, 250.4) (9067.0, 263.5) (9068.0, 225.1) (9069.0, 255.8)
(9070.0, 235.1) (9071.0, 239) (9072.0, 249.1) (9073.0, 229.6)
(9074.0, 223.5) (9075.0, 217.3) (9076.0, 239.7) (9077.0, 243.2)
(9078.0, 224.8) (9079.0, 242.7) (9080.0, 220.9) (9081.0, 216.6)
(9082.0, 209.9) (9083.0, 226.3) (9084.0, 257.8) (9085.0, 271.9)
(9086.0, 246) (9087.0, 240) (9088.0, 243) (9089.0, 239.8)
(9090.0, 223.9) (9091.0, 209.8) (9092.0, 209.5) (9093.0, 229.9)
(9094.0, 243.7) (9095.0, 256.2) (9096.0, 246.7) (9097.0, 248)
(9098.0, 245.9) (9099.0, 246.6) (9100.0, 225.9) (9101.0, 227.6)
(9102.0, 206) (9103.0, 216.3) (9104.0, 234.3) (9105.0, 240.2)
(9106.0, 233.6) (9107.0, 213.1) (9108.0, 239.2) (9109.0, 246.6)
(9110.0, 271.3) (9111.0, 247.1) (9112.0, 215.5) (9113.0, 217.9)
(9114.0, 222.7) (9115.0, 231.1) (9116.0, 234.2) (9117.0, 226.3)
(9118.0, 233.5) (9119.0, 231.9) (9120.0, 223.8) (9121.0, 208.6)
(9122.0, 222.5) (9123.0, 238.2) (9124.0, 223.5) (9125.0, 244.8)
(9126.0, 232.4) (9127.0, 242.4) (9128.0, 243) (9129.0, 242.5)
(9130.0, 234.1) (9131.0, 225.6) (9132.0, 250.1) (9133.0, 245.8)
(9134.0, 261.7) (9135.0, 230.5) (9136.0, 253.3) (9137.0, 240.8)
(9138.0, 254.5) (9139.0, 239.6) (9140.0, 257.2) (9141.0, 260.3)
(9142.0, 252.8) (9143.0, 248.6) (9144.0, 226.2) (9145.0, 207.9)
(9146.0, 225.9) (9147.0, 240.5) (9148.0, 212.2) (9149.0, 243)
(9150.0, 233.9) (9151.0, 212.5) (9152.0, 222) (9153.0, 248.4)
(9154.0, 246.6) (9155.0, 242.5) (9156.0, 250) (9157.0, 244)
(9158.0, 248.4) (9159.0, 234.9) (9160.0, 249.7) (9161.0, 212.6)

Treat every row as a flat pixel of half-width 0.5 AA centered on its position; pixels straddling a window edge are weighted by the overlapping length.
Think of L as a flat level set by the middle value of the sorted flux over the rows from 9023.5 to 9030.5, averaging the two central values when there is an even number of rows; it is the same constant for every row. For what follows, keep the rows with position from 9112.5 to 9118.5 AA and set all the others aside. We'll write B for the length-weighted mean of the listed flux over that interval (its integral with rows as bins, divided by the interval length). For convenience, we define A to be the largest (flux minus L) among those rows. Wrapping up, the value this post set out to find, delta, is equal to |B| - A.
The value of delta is 240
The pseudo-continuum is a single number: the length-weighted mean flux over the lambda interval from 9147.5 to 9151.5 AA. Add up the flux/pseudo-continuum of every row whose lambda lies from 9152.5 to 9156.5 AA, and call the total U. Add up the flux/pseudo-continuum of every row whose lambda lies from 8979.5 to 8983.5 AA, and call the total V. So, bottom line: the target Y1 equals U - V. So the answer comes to 0.06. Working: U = 4.4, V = 4.3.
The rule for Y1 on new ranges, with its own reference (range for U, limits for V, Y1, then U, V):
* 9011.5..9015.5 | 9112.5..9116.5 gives -0.37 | 3.7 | 4.0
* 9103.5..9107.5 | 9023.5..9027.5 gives -0.03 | 4.1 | 4.1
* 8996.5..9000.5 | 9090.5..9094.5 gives 0.30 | 4.3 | 4.0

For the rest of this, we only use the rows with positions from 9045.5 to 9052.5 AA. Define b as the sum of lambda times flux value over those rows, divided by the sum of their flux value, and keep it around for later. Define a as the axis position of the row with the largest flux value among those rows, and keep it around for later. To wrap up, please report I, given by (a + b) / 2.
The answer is 9048.0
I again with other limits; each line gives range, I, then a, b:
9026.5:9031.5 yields 9029.0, 9029.0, 9029.1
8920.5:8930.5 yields 8923.7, 8922.0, 8925.5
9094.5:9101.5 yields 9096.5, 9095.0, 9097.9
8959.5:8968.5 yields 8961.9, 8960.0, 8963.9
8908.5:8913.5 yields 8912.0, 8913.0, 8911.1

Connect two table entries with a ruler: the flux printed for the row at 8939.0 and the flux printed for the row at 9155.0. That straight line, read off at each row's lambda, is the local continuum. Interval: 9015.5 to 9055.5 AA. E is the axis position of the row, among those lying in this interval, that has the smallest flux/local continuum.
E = 9024.0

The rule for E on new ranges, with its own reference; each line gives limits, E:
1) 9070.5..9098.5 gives 9092.0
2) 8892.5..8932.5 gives 8932.0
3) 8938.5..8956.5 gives 8949.0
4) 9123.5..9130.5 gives 9124.0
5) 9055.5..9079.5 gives 9075.0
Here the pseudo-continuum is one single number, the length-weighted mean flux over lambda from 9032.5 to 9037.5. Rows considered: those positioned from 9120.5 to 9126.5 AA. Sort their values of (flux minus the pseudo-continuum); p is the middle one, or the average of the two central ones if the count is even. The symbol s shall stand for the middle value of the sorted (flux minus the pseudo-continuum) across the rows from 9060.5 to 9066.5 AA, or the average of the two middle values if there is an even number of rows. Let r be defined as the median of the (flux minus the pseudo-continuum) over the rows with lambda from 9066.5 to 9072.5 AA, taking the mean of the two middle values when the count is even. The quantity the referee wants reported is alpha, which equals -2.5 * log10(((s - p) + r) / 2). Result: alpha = -2.2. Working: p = -15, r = 1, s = -0.3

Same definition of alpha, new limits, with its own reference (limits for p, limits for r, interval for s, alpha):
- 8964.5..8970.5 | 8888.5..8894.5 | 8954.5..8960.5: -2.4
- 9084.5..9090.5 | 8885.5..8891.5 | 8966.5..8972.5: -2.2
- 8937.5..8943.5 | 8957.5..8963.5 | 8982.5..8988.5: -1.0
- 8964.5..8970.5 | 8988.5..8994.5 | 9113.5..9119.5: -0.7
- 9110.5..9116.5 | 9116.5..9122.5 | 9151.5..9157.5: 1.5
